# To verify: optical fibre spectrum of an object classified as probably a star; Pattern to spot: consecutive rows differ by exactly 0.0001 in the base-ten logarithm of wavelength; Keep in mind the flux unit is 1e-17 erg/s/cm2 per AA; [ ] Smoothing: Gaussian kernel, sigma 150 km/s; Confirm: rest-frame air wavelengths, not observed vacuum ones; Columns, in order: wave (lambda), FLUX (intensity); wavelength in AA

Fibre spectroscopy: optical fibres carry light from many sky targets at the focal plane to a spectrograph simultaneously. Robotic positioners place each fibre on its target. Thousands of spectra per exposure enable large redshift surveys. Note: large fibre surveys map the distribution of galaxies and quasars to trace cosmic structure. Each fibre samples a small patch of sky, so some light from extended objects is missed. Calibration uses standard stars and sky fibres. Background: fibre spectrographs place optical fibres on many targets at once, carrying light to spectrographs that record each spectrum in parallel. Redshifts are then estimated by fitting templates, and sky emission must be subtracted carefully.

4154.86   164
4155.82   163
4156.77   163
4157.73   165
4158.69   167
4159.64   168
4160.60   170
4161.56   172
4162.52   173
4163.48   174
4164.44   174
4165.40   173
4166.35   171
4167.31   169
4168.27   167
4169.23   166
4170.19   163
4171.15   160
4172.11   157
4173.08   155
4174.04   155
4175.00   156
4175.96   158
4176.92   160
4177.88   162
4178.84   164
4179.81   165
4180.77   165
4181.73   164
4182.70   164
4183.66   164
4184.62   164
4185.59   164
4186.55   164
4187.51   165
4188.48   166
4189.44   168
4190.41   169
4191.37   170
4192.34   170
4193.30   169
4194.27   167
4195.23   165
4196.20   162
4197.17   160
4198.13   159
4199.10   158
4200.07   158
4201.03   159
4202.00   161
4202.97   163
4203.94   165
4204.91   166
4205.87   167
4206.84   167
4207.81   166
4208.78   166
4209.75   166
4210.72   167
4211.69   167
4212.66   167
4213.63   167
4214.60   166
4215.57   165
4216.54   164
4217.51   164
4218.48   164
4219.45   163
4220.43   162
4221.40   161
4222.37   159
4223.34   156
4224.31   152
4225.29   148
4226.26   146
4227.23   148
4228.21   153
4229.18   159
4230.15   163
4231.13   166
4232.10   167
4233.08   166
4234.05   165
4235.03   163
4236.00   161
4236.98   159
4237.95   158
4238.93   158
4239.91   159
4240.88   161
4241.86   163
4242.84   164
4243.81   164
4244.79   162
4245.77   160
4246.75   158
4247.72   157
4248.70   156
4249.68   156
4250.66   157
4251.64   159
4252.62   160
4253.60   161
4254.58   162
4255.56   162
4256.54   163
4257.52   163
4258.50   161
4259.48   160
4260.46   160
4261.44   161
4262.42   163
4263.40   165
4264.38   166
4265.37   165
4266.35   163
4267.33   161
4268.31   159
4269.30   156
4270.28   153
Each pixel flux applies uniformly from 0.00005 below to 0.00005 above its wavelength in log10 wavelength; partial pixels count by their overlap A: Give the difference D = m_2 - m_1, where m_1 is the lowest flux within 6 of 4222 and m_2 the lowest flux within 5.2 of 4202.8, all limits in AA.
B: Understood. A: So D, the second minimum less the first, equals 12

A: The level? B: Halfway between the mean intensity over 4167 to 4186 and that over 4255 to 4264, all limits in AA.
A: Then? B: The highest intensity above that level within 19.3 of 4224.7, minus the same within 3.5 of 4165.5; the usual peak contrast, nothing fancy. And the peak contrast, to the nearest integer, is -7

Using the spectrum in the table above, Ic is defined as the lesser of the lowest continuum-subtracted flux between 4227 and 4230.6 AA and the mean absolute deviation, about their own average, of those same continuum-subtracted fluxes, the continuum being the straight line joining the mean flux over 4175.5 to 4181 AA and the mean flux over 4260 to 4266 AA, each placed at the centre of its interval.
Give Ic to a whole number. -15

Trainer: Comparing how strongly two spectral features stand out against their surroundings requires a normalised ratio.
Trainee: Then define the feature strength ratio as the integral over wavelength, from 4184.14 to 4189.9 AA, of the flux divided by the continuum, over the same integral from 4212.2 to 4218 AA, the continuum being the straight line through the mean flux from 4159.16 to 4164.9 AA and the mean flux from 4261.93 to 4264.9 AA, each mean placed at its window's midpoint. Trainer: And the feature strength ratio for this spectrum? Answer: 0.98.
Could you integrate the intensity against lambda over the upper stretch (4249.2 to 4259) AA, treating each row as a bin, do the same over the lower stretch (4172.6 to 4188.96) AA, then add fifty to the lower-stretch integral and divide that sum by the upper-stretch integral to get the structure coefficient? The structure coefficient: 1.7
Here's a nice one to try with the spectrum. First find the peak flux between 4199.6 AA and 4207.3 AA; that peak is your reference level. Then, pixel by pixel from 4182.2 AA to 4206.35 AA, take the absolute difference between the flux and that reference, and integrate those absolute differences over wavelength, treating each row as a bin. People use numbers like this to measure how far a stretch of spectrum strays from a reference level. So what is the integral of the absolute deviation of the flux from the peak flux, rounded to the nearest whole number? 87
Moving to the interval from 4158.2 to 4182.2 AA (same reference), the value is 124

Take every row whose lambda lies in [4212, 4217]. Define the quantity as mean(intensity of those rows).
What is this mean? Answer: 166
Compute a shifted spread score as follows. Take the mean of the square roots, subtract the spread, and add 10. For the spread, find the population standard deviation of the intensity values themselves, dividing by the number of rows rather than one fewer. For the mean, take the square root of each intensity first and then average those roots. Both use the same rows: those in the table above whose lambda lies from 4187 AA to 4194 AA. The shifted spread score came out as 21.2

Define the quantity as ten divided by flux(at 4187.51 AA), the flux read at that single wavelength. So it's 0.0606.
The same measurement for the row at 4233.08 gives 0.0602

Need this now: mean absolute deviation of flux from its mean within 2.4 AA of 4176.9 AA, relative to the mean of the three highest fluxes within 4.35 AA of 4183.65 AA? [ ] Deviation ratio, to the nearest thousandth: 0.015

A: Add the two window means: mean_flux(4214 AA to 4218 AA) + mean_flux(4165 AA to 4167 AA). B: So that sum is 337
